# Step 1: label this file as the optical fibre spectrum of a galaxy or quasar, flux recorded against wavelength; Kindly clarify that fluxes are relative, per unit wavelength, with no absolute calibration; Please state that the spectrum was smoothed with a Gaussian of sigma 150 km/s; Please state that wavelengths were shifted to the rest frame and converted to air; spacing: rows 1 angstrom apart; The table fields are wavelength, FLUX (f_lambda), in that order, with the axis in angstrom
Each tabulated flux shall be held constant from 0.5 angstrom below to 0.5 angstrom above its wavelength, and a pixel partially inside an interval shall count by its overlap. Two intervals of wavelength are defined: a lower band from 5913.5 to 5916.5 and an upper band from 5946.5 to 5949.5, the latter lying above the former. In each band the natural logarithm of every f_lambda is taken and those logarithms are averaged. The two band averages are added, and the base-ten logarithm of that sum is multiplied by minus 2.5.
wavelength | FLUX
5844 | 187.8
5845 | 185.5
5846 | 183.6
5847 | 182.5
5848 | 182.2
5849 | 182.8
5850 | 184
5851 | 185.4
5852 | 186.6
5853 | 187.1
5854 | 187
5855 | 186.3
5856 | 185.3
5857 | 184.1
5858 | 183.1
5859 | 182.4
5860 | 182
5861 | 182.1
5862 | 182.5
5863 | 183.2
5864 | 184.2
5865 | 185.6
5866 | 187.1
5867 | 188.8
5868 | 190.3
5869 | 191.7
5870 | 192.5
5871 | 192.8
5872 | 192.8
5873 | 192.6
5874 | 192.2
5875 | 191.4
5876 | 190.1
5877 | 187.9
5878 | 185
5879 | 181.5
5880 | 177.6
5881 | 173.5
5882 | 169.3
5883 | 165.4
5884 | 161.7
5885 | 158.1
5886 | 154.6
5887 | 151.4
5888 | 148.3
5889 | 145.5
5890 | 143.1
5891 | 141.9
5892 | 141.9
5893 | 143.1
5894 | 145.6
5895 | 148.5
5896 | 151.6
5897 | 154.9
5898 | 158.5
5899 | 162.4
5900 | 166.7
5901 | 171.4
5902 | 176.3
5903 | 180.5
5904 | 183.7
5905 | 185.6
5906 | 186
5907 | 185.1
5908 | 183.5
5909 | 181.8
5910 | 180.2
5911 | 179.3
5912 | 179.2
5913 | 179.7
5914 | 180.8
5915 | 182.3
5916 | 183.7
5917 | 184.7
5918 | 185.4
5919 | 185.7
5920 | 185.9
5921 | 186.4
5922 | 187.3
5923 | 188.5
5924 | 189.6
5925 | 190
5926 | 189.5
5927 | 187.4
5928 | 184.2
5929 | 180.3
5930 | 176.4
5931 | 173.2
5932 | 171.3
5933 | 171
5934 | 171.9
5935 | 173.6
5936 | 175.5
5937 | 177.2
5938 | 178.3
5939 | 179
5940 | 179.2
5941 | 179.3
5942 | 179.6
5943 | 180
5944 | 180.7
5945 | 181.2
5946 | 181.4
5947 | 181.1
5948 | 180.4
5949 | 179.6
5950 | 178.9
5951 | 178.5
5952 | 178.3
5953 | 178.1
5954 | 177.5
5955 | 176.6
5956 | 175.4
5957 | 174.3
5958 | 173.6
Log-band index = -2.54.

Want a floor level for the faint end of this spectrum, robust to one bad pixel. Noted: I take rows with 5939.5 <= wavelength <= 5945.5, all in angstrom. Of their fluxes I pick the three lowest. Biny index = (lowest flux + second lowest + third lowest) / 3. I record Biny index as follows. 179.4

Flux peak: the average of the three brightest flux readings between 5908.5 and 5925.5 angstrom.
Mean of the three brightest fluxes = 189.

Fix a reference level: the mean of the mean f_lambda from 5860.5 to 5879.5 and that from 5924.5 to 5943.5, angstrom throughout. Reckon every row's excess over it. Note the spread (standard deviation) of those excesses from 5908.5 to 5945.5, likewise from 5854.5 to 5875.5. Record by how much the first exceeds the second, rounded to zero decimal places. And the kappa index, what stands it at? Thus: 1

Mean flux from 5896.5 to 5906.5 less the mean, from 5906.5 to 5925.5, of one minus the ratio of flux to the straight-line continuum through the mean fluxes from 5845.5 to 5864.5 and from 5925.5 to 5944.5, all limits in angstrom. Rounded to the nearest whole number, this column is 173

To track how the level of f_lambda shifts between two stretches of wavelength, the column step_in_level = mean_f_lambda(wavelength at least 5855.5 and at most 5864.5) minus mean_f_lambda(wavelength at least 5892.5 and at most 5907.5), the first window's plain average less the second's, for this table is 17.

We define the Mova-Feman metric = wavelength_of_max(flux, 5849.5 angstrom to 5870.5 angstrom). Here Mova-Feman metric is 5870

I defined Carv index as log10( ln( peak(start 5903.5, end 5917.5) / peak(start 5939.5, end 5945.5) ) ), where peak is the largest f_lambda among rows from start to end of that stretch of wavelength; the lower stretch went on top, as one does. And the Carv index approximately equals -1.58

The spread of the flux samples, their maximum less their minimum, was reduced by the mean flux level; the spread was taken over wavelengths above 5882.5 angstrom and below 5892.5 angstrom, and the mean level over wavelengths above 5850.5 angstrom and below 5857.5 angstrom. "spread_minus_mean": -162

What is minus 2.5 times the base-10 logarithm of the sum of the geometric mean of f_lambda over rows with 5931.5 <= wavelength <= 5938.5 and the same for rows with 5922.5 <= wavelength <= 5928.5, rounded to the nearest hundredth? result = -6.40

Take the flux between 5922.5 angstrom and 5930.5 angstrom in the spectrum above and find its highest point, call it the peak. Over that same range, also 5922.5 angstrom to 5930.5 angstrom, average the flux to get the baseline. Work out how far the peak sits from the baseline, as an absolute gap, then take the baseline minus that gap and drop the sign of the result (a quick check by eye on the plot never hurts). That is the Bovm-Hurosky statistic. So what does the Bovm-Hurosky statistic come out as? 181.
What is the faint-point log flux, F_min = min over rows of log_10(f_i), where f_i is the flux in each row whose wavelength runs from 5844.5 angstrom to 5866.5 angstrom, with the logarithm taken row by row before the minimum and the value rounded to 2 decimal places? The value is 2.26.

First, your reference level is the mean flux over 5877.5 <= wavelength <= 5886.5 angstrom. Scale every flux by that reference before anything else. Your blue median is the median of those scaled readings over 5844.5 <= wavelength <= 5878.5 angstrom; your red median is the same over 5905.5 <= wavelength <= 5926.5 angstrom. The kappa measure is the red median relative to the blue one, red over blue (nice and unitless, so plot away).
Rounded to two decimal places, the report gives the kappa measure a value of 1.00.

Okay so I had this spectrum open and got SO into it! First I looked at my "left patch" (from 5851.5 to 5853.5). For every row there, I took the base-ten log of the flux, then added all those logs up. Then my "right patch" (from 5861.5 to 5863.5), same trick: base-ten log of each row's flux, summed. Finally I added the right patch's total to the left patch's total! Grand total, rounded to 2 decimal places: 9.07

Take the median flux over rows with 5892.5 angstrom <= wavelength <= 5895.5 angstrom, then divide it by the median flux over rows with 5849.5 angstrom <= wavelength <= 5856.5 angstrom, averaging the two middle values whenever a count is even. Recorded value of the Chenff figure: 0.78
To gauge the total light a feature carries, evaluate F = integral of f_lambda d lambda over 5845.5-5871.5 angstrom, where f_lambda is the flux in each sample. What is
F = 4825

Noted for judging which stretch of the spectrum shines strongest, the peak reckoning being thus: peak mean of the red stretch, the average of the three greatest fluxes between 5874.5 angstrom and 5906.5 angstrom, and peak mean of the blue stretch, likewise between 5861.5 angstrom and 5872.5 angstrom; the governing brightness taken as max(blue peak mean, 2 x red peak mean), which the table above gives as 380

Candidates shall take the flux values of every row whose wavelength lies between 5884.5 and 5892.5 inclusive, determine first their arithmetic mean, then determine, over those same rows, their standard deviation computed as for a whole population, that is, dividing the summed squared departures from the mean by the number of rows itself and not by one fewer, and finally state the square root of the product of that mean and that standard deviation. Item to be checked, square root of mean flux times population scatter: 29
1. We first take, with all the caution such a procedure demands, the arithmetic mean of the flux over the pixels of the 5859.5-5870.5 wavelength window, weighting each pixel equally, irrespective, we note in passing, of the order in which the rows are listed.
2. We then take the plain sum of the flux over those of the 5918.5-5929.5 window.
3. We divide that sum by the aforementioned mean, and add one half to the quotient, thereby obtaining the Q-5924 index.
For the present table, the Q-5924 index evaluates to 11.5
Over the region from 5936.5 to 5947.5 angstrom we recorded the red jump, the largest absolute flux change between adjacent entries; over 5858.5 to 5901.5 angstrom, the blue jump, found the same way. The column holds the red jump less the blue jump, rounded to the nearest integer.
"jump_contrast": -4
